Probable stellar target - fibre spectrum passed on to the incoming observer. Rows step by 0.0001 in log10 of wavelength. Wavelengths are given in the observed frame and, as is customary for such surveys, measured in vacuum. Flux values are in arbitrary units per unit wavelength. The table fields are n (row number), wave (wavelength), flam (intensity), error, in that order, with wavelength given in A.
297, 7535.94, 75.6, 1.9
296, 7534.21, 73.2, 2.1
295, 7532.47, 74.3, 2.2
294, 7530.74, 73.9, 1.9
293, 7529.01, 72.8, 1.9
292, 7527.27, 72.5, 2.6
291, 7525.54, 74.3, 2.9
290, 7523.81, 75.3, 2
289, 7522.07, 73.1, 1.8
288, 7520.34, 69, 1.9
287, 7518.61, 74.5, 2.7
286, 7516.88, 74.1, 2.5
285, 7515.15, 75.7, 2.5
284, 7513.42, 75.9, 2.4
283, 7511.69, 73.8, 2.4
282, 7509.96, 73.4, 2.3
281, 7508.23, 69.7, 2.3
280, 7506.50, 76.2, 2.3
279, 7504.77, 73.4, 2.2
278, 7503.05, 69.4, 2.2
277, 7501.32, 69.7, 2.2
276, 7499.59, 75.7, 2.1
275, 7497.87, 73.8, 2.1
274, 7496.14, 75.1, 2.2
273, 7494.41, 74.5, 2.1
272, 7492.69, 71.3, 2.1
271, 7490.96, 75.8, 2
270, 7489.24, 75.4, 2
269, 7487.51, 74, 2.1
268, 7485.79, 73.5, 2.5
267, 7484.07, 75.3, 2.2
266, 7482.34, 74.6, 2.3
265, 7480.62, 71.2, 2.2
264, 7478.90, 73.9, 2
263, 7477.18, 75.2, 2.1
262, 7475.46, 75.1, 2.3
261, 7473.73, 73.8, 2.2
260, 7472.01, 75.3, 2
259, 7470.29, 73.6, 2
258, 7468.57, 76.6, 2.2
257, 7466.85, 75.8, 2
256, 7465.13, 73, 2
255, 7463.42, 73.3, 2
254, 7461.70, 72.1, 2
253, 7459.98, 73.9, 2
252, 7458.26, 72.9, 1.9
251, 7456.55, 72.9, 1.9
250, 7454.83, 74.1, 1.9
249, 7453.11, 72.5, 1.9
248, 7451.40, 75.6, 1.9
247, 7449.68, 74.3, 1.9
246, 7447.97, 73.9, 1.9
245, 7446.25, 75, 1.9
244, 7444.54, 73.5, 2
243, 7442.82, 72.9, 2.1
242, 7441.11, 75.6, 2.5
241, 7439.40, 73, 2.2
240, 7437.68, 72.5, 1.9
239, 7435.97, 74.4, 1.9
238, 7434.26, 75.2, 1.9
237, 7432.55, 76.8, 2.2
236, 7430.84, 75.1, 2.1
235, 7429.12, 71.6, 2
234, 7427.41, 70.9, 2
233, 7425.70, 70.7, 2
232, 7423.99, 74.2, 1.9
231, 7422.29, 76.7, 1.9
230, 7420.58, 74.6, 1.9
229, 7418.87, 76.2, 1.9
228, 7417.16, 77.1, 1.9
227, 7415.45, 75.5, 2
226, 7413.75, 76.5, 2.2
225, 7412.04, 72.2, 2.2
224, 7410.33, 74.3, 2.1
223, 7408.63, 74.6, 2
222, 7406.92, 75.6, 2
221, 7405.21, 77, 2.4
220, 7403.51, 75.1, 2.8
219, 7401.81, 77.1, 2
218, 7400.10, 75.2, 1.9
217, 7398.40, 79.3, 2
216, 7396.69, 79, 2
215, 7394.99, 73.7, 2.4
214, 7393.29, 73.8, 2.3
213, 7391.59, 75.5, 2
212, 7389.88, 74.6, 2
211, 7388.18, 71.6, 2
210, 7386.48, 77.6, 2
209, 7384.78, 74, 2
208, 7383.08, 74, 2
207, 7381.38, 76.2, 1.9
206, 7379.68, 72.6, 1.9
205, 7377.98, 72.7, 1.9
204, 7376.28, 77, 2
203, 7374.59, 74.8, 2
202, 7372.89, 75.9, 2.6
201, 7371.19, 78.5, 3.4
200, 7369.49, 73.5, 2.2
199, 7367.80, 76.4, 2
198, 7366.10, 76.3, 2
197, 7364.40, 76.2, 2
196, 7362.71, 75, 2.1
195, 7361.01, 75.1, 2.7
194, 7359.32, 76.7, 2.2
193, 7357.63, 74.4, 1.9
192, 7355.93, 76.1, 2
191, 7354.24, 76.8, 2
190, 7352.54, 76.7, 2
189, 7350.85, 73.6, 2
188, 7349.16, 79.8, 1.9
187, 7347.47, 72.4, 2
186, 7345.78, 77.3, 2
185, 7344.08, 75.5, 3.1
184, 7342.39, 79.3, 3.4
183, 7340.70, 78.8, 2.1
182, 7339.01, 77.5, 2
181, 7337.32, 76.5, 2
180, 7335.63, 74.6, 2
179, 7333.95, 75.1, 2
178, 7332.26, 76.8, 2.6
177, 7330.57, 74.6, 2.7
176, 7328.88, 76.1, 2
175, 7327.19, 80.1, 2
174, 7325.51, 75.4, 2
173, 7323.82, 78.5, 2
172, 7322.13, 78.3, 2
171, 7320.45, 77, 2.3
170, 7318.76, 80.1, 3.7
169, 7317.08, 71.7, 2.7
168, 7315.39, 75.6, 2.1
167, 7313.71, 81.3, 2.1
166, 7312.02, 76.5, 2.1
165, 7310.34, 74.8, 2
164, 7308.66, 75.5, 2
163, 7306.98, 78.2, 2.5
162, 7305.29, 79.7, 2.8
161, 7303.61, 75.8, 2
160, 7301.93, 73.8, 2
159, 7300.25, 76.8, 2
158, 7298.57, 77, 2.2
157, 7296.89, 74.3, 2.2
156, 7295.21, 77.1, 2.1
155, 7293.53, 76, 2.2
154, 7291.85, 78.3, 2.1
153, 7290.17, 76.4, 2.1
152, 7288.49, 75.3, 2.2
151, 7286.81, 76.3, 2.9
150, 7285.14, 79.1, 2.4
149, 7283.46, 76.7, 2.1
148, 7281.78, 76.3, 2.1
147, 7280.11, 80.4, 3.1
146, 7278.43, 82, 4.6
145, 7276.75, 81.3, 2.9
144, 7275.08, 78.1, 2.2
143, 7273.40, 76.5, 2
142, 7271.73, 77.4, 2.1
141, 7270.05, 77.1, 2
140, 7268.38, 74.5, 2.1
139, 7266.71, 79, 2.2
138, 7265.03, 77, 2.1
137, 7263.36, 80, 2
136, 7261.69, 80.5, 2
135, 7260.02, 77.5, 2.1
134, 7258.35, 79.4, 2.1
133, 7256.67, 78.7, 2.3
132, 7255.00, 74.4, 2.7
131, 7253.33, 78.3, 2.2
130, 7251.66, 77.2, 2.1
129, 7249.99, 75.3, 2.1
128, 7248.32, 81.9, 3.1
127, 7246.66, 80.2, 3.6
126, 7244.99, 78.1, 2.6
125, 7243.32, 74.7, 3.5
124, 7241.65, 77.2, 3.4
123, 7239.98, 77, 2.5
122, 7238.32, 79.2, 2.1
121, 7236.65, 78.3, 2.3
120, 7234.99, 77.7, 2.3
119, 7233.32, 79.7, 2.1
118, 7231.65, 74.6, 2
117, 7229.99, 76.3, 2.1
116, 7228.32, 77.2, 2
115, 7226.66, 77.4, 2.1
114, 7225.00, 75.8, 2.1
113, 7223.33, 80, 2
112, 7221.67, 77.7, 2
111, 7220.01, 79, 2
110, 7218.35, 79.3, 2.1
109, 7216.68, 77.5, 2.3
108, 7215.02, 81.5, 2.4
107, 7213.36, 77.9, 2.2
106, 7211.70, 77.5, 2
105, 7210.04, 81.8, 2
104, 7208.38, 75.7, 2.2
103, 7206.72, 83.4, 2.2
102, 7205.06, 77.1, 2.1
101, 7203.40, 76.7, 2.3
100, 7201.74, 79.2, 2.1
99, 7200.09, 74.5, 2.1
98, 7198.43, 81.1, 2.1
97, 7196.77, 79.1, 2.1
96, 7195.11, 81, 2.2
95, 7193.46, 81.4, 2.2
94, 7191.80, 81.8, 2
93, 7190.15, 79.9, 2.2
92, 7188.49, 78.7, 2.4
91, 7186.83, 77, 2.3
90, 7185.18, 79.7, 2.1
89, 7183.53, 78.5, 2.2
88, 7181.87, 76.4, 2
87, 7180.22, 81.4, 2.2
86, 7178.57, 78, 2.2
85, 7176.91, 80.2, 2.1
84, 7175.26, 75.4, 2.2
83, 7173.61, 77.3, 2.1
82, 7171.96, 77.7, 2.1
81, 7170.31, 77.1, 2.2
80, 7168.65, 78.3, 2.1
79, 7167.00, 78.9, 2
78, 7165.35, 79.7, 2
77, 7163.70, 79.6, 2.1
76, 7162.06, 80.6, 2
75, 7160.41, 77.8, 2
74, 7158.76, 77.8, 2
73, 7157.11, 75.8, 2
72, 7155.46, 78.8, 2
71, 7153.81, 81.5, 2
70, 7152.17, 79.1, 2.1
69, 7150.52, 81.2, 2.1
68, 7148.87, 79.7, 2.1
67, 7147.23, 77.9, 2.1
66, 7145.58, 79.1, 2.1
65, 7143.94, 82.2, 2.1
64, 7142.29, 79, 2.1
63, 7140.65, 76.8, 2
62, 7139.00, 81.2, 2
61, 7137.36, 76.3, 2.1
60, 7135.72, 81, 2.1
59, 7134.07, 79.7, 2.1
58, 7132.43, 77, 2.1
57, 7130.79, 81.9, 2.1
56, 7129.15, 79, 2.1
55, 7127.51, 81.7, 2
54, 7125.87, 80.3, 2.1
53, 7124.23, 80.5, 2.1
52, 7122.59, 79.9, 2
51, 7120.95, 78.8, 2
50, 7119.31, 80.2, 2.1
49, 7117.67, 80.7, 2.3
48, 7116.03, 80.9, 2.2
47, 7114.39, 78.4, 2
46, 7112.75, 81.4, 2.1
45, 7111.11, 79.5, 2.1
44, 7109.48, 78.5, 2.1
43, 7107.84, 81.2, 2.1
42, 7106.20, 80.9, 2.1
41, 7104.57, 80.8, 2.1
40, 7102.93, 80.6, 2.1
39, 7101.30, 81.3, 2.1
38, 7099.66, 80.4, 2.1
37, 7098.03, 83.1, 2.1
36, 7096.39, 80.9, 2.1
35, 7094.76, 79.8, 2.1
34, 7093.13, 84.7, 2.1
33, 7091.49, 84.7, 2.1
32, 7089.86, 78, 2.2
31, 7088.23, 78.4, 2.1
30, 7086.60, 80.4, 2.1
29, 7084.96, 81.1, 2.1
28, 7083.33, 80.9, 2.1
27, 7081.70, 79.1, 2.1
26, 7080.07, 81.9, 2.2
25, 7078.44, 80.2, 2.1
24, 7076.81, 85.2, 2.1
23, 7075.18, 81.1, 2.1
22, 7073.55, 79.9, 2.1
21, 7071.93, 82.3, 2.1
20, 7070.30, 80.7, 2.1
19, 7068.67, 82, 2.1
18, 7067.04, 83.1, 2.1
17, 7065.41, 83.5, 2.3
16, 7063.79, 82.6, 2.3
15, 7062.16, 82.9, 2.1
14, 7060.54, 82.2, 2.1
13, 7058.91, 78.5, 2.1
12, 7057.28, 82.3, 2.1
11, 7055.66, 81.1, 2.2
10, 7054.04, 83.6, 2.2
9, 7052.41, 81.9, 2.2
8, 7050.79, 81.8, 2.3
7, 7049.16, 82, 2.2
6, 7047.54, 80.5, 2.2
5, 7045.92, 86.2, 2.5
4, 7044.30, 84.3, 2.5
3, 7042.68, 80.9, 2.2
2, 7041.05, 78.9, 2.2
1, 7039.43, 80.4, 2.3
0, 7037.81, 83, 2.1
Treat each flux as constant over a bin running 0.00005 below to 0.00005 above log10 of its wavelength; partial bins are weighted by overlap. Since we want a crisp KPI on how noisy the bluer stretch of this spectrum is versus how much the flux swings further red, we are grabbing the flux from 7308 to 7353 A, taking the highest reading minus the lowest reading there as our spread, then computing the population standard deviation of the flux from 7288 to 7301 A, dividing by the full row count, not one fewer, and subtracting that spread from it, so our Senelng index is -8.5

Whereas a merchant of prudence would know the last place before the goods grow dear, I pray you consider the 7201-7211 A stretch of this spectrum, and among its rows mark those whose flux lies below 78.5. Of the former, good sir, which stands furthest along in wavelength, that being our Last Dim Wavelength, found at 7208.38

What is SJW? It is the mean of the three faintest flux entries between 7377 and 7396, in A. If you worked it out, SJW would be 72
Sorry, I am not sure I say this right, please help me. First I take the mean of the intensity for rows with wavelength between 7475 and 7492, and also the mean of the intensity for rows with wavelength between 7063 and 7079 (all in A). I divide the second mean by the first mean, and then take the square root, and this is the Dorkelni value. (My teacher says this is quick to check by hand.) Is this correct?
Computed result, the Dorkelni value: 1.05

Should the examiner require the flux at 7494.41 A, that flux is 74.5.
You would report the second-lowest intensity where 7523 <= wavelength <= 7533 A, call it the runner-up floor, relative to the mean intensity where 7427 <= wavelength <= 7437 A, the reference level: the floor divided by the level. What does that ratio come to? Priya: 0.98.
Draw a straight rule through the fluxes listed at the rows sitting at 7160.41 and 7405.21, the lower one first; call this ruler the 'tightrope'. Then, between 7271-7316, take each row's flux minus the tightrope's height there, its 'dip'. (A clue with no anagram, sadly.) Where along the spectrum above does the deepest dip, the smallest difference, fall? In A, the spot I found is 7301.93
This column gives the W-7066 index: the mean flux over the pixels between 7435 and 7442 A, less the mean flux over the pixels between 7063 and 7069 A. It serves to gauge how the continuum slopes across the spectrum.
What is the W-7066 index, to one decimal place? -8.9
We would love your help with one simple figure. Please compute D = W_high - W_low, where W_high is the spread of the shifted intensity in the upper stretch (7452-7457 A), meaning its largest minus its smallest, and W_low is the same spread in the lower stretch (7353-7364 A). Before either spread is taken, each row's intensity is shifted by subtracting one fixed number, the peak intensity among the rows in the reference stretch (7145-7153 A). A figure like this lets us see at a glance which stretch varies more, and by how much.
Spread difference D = -1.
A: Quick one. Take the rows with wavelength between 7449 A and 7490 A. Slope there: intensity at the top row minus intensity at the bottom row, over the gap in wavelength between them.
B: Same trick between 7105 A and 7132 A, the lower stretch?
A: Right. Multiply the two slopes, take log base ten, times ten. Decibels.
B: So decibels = -29.5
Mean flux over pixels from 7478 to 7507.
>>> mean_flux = 73.7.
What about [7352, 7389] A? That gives 75.4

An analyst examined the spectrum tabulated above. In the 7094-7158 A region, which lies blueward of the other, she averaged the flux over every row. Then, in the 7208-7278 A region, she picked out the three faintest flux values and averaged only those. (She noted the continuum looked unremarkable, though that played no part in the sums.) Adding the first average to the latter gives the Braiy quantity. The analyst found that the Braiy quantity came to 154.4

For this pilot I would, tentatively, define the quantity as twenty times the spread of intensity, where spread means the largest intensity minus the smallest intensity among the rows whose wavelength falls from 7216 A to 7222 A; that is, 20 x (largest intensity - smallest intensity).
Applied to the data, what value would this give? 36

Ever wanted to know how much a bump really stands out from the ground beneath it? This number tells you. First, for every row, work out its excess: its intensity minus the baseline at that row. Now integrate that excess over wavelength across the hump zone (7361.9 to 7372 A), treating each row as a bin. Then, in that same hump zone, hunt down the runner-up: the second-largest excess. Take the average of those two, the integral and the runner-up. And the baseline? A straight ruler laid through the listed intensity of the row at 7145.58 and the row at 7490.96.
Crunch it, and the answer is -5.4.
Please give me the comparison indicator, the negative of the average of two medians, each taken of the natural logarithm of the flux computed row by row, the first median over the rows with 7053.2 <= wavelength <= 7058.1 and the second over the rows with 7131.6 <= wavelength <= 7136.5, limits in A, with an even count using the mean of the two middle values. -4.394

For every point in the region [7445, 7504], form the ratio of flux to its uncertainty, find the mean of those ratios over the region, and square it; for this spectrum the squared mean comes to 1289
